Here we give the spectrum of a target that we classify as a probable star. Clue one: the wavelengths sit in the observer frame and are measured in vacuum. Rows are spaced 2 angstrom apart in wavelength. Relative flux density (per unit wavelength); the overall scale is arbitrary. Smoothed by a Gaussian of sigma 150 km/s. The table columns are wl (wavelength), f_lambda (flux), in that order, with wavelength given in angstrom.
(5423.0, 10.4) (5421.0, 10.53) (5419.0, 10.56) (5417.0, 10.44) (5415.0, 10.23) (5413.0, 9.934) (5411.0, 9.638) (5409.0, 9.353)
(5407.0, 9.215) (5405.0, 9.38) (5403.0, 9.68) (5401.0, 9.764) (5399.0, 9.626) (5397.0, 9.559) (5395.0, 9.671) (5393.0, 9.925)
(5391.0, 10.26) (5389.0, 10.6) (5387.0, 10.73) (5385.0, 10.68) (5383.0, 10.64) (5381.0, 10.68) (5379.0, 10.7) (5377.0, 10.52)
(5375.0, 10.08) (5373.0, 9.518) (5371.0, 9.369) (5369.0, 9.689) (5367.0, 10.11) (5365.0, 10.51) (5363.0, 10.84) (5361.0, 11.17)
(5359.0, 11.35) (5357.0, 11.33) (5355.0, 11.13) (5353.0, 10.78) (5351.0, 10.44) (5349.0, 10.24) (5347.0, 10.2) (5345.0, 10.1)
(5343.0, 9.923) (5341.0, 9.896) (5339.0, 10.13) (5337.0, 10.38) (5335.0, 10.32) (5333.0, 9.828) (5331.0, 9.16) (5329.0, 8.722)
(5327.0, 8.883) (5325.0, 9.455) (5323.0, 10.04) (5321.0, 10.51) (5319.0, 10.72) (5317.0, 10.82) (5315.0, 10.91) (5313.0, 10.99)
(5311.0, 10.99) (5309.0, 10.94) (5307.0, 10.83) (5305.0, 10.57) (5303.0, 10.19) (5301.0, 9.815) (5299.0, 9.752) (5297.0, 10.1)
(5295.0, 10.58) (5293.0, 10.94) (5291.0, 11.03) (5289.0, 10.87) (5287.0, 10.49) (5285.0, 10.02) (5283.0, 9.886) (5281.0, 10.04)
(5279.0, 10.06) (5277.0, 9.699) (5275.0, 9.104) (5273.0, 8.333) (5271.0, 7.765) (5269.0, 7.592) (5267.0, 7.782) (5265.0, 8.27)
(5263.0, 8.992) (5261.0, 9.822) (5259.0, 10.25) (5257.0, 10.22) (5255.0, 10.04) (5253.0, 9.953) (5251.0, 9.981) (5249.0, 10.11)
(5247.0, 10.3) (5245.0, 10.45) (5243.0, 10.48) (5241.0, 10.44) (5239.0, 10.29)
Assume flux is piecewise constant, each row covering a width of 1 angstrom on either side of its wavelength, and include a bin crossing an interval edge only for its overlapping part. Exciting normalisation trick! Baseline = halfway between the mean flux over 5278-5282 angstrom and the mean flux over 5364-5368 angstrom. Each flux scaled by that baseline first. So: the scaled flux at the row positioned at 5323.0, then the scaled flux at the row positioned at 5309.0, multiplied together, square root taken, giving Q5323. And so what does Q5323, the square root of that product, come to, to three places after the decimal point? 1.030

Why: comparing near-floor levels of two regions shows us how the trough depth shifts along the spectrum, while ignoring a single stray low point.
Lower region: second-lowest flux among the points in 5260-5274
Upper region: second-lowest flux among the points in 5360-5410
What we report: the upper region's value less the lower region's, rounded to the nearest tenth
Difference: 1.6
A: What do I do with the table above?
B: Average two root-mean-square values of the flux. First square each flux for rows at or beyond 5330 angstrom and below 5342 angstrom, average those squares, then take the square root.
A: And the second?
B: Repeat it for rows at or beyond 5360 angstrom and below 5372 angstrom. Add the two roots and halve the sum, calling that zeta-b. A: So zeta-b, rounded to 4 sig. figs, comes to 10.13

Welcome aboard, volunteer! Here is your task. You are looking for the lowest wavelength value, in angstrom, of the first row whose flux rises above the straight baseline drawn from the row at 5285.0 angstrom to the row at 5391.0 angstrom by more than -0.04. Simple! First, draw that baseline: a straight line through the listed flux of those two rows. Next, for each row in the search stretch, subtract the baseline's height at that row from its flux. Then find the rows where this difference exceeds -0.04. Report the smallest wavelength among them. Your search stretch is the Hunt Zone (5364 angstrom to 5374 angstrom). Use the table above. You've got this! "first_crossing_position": 5365.0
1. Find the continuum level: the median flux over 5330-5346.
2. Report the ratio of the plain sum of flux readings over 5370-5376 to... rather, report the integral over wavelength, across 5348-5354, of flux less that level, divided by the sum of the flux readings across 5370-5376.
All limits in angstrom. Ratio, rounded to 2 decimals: 0.10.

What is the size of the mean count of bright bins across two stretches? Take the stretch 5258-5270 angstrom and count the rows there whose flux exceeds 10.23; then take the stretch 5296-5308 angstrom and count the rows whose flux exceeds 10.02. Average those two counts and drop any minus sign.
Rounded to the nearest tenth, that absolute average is 2.5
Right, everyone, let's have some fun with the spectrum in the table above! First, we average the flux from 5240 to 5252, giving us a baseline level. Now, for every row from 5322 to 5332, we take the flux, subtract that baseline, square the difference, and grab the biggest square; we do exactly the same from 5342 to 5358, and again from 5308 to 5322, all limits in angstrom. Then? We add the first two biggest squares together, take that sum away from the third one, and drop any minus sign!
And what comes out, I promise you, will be 3.1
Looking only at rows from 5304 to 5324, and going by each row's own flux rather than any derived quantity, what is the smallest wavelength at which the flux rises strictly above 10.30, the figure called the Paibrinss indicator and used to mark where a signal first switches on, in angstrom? 5305.0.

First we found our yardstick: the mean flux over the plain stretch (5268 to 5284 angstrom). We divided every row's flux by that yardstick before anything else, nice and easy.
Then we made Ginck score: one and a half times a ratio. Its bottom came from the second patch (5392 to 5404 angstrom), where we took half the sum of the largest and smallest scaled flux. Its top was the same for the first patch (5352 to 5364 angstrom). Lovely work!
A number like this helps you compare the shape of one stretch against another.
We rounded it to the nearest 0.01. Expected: 1.70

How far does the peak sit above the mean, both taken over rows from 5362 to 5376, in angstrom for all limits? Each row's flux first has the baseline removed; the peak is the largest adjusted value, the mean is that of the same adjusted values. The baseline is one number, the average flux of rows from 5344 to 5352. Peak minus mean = 0.82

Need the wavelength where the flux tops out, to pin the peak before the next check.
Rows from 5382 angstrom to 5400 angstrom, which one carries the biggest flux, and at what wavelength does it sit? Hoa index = 5387.0 angstrom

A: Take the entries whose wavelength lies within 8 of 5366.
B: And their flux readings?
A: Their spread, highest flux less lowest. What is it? 1.98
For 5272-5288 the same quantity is 2.16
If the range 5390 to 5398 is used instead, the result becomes 0.70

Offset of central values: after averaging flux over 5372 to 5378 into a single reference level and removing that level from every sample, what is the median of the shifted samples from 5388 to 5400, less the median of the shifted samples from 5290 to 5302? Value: -0.5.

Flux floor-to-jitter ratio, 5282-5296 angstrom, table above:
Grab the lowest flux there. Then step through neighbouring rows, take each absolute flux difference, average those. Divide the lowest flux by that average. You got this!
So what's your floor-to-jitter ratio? 37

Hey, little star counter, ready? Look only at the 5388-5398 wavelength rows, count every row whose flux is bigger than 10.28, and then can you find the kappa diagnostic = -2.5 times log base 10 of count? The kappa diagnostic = 0.0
